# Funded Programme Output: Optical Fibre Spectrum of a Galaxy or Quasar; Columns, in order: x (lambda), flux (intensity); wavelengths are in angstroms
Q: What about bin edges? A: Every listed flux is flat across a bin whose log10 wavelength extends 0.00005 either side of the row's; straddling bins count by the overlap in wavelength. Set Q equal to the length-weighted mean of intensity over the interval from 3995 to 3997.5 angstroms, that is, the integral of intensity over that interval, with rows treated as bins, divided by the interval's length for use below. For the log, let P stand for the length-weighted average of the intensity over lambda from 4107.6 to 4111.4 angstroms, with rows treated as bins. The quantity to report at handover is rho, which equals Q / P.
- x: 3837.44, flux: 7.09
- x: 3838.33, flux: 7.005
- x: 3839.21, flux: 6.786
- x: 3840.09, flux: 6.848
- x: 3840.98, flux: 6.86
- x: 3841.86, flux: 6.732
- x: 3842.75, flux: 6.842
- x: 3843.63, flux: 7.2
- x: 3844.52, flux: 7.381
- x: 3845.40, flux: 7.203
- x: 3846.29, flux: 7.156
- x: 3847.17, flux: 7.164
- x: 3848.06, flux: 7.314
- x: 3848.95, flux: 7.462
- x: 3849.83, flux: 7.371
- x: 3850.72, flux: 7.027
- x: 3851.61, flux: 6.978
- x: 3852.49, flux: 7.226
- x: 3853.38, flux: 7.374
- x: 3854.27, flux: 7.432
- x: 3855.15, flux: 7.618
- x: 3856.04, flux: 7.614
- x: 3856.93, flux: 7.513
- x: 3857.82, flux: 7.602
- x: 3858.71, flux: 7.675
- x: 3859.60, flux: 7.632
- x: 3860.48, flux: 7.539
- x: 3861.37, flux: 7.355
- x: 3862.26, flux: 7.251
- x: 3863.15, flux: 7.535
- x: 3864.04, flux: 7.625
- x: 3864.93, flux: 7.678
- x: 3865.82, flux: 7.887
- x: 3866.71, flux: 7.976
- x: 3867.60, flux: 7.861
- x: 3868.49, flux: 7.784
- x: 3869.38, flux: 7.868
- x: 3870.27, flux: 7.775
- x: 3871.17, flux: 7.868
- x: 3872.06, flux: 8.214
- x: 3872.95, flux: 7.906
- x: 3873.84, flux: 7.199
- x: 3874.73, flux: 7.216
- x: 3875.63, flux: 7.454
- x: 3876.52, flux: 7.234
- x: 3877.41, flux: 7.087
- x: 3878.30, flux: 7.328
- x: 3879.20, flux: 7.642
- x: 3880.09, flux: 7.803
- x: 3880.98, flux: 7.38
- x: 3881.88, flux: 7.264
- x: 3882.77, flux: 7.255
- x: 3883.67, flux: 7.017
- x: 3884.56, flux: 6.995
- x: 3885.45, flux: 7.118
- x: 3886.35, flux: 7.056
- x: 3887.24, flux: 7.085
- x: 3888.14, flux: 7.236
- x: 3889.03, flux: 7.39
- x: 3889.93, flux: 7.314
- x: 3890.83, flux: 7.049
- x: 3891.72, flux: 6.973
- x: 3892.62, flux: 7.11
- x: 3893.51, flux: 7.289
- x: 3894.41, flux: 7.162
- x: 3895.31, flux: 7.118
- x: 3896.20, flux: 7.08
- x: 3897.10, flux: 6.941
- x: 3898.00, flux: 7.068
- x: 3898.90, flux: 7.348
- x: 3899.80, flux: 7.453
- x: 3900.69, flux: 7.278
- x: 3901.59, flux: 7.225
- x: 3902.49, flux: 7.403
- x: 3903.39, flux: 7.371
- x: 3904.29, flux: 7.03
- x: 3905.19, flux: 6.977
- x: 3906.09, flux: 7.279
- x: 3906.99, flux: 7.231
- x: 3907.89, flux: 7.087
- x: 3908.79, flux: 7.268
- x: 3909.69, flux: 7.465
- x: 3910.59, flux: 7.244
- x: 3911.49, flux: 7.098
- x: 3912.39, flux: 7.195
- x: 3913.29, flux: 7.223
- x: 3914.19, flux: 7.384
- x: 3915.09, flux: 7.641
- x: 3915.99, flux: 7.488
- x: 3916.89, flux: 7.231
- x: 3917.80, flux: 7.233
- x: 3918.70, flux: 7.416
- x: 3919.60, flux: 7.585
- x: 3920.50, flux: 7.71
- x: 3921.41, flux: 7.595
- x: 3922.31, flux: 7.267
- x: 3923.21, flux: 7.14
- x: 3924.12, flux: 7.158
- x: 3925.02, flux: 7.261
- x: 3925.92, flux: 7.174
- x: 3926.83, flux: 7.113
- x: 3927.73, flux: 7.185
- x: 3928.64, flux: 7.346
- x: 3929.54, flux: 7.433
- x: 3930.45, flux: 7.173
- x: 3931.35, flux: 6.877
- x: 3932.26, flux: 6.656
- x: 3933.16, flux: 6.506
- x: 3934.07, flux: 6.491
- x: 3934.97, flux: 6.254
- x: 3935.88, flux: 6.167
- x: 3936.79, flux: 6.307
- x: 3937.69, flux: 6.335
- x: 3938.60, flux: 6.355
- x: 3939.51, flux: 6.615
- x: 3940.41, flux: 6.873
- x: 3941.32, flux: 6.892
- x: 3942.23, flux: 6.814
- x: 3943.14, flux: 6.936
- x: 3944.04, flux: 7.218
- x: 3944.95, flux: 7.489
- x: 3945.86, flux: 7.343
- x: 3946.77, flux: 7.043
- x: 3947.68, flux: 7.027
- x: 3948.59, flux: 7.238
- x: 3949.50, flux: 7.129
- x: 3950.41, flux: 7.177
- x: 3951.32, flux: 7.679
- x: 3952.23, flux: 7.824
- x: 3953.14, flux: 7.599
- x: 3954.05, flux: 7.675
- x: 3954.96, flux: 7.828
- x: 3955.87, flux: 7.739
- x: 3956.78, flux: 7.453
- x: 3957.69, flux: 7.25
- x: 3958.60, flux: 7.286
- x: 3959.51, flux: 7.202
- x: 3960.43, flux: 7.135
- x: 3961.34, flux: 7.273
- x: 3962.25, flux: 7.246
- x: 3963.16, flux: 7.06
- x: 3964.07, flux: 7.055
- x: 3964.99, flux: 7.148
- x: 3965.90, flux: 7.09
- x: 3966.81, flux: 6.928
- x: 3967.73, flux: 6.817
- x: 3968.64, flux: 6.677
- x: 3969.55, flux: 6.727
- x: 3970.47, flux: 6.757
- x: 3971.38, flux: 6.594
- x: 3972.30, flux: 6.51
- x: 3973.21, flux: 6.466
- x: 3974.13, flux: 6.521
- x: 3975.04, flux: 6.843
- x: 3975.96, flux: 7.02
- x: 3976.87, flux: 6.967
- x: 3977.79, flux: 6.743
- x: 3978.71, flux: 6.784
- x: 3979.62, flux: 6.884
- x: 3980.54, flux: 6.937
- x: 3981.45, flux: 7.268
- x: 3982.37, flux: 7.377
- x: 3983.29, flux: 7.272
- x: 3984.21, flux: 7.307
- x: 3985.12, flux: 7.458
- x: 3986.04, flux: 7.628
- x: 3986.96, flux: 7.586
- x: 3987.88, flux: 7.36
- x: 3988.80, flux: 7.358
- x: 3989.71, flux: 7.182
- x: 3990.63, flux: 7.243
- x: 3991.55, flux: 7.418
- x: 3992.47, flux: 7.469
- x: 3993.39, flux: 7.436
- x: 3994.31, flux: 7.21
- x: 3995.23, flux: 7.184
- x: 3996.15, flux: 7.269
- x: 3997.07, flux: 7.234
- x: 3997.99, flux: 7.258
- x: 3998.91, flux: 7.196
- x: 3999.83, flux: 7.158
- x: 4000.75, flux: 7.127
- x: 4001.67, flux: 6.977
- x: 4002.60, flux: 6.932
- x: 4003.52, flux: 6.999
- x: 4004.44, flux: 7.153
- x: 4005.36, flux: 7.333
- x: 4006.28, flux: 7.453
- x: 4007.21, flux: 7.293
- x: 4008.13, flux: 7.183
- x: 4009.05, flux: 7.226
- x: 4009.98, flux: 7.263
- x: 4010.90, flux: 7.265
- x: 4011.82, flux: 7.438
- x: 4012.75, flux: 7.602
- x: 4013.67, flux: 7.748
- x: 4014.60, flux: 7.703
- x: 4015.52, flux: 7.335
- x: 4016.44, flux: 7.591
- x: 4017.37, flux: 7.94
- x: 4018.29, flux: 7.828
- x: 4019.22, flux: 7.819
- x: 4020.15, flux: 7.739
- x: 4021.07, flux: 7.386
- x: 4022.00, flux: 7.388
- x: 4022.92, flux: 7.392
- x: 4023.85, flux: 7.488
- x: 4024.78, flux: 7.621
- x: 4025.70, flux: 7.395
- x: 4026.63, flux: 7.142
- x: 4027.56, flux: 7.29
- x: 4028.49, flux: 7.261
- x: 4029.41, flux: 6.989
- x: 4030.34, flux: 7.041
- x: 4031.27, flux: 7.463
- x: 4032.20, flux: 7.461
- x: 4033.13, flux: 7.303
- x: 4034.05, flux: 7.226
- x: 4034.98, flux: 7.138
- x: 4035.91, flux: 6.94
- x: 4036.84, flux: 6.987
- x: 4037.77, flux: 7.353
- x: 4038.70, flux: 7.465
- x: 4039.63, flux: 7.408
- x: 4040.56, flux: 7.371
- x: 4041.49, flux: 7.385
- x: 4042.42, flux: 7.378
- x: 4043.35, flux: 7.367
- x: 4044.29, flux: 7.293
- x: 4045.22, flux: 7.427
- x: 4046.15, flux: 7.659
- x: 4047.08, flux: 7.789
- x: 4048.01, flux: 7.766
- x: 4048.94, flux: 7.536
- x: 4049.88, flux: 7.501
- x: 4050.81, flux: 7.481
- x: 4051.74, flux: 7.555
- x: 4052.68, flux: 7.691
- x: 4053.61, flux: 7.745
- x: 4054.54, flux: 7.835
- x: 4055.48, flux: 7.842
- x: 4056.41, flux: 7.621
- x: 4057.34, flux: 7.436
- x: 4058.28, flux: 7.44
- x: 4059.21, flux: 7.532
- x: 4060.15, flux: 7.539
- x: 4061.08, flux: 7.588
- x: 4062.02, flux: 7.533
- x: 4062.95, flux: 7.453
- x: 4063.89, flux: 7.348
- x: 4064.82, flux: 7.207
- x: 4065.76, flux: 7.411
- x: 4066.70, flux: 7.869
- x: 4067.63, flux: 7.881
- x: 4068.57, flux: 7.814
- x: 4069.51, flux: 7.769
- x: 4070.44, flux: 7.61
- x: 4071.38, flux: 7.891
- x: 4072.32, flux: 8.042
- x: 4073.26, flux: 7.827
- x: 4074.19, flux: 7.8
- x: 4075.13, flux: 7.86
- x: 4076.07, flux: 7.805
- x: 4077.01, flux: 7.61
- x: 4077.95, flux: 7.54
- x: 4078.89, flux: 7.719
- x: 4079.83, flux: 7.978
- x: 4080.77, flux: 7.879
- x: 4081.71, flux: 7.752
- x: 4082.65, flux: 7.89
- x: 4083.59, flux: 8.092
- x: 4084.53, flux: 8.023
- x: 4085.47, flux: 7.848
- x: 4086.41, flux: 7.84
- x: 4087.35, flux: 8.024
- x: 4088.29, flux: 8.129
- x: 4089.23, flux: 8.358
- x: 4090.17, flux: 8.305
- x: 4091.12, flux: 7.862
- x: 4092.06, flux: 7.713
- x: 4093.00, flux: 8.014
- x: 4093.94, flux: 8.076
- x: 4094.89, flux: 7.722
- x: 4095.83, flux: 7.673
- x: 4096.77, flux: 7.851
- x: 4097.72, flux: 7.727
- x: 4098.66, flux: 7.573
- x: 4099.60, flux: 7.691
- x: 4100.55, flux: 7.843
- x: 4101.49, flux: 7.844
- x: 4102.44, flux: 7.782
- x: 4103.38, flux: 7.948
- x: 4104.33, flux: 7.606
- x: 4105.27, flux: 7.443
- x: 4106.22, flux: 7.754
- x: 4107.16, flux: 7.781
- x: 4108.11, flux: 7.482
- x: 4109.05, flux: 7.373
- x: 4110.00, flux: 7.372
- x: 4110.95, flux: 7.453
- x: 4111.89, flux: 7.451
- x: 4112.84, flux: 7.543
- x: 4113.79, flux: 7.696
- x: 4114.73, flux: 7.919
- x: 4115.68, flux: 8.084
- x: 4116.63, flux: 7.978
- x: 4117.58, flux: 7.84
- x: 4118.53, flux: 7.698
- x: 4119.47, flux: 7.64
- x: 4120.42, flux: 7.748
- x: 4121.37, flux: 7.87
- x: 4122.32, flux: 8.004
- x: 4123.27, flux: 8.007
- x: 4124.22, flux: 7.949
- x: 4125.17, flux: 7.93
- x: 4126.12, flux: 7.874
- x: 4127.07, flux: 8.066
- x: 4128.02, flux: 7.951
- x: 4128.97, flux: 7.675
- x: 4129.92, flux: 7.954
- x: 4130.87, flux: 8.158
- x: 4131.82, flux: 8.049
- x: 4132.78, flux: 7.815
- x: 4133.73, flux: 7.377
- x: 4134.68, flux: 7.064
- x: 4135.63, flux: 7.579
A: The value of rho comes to 0.98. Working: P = 7.4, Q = 7.23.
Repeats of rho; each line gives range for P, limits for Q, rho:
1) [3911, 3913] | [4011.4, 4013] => 1.04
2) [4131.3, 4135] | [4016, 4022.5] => 1.01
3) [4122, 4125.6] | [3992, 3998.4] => 0.92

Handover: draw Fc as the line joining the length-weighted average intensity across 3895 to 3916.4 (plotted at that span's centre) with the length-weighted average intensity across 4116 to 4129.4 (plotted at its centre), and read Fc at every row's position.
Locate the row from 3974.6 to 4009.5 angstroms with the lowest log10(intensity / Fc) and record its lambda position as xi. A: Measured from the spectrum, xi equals 3977.79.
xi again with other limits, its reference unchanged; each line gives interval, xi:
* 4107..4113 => 4110.00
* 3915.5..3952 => 3935.88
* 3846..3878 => 3851.61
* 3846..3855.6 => 3851.61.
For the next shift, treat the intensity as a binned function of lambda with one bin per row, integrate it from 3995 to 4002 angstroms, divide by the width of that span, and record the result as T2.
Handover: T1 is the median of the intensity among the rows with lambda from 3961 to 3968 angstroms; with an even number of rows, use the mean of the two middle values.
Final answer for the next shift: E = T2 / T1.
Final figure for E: 1.02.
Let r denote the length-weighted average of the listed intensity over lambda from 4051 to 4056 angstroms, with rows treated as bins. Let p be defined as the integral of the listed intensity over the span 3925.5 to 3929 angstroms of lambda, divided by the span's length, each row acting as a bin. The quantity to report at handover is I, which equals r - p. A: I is 0.5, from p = 7.2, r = 7.72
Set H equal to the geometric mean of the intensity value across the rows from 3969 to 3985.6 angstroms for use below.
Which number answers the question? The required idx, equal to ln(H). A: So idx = 1.93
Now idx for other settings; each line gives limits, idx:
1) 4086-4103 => 2.07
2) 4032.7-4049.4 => 2.00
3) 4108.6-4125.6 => 2.05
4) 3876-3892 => 1.98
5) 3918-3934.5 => 1.97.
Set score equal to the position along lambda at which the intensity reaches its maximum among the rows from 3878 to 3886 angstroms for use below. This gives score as 3880.09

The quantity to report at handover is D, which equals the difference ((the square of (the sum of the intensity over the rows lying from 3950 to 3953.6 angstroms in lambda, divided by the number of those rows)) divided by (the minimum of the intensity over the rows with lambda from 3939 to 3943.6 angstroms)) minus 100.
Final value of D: -91.3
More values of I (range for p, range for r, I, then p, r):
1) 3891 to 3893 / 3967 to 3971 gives -0.3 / 7.0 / 6.75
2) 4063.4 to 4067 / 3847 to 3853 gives -0.2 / 7.4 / 7.22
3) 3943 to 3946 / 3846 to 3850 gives 0.0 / 7.3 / 7.30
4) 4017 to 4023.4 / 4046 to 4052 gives 0.0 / 7.6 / 7.62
